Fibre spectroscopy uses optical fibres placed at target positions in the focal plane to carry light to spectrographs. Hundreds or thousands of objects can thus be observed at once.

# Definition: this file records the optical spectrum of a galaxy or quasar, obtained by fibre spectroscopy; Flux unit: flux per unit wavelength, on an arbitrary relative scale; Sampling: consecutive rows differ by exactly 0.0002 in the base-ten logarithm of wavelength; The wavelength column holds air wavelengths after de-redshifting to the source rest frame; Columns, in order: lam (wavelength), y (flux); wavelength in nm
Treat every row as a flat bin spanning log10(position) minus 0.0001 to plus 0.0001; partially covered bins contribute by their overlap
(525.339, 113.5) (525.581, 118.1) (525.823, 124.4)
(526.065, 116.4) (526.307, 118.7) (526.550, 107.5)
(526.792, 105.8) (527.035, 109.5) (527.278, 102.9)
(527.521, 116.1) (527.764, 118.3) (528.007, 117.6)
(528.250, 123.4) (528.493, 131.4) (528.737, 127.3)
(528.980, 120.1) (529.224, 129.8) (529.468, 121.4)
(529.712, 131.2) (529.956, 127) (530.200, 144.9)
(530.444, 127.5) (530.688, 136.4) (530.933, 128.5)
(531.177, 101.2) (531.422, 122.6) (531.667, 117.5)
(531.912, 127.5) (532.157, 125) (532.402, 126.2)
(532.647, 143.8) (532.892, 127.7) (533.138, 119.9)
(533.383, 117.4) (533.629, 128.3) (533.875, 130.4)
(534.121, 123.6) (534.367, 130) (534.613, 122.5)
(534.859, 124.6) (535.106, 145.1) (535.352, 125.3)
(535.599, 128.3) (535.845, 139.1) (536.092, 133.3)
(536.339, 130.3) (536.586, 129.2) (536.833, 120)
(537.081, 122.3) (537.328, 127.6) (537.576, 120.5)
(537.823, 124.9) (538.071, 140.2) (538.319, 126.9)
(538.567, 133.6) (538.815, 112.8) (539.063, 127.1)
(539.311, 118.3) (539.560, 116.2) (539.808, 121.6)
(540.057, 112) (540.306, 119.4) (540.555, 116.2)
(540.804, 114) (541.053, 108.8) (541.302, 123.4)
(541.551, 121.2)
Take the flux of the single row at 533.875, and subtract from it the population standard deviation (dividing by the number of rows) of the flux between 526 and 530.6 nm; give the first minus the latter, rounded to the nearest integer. 120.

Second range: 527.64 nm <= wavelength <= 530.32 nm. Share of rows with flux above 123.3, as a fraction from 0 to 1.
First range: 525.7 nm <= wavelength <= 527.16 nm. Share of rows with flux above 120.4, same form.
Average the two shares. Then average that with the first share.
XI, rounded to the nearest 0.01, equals 0.28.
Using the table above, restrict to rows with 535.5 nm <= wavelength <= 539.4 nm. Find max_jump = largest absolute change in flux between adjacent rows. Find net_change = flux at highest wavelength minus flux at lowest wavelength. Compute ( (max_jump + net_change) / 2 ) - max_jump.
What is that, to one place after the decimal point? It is -15.4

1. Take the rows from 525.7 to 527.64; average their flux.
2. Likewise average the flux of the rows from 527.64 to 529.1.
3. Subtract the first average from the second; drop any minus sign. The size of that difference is 10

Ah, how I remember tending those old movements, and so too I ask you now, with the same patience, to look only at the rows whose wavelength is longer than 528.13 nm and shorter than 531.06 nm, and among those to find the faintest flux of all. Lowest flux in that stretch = 120.1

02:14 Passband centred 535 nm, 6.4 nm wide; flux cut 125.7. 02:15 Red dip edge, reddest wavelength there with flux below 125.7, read 537.823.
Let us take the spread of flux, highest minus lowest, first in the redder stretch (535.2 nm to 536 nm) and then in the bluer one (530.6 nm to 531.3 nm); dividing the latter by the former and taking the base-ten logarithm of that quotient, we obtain 0.41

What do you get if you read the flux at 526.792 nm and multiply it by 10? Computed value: 1058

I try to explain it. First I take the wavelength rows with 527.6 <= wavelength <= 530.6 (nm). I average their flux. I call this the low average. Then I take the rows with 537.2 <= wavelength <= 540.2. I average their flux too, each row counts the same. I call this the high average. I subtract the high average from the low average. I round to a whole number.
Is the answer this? 3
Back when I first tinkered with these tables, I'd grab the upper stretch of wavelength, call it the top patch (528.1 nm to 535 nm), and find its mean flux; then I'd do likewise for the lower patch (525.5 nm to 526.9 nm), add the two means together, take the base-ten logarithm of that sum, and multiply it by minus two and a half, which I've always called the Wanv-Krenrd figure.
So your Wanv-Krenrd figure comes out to -5.96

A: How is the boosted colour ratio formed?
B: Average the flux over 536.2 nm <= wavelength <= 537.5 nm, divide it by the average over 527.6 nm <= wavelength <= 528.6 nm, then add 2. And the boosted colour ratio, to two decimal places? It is 3.03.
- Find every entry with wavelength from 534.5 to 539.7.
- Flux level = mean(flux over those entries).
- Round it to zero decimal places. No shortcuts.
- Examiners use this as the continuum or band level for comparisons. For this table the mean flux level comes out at 127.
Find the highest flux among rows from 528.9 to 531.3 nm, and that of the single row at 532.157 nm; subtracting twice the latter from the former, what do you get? -105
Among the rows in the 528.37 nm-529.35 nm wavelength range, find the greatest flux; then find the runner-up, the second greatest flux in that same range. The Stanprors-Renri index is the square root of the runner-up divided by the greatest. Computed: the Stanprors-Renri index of 0.994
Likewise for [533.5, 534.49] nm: 0.998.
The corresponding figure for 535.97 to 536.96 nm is 0.989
